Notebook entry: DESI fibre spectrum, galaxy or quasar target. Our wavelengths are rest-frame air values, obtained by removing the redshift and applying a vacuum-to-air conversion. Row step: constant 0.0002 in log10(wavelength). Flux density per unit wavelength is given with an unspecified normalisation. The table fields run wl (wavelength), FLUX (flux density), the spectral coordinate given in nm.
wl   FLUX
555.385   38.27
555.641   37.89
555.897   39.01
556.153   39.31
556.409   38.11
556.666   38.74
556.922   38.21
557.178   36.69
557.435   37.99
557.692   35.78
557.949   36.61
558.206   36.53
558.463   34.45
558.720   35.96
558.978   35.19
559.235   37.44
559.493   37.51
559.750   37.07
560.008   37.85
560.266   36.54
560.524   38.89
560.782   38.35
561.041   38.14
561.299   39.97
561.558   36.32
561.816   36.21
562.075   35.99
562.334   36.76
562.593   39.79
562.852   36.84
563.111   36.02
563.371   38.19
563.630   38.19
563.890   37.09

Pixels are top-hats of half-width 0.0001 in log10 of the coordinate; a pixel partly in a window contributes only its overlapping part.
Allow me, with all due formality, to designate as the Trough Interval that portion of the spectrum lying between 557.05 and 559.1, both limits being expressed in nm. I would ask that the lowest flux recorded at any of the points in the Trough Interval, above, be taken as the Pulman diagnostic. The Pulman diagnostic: 34.45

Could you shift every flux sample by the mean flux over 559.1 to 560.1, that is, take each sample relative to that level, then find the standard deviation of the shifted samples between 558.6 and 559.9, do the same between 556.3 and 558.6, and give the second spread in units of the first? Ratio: 1.4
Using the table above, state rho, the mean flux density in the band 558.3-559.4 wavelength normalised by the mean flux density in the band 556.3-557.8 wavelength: 0.95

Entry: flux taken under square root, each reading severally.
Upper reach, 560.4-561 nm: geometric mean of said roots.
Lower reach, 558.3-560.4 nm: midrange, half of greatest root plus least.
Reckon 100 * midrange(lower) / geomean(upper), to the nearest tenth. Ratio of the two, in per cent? 96.7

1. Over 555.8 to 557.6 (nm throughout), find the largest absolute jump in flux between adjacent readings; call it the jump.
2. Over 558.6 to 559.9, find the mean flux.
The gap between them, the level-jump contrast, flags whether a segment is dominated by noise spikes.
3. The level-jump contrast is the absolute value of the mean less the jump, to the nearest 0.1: 35.1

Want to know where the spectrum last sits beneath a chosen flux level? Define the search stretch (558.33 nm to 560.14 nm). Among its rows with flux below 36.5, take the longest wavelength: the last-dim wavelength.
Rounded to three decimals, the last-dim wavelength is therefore 558.978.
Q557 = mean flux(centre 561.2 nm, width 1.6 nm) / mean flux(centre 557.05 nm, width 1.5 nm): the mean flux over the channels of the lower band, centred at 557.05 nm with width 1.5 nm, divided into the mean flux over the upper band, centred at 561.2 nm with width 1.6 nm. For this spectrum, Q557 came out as 1.01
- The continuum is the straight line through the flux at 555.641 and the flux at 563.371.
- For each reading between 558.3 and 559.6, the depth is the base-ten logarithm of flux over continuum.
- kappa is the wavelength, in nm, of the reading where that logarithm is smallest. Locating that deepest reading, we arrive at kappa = 558.463 nm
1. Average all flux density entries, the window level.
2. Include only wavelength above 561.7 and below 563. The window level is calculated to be 37.1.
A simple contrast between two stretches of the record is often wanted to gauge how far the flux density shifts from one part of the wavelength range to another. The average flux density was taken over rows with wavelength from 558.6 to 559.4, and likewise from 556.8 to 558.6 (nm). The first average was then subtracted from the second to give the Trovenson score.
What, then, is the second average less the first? 0.4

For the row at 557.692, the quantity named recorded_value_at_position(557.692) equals 35.78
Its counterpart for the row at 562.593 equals 39.79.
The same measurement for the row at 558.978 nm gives 35.19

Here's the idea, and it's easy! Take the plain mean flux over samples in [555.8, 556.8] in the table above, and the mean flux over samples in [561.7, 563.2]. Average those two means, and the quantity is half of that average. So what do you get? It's 18.9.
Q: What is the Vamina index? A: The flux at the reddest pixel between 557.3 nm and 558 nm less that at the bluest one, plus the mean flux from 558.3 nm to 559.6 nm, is 34.7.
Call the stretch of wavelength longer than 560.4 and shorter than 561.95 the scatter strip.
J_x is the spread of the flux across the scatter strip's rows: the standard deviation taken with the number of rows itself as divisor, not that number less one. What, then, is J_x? 1.3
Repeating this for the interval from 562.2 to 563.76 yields 1.2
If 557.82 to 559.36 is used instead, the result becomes 1.0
